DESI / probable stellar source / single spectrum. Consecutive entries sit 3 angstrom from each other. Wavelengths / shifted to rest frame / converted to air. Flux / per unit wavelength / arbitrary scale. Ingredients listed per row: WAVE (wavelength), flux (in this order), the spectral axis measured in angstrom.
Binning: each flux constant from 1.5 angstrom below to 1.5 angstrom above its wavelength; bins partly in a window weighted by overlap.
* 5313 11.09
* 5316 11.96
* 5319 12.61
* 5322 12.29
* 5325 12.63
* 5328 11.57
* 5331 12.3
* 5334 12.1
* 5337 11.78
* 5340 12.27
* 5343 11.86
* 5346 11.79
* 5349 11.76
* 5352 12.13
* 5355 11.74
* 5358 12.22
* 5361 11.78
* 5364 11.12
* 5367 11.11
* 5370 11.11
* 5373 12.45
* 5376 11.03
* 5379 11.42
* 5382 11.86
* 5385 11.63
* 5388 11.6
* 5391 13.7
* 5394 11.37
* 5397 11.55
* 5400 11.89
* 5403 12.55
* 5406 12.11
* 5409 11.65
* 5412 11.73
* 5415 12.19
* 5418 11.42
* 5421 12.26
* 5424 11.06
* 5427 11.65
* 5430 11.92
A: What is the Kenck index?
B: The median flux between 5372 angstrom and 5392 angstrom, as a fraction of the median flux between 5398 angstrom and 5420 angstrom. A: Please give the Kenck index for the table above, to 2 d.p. 0.98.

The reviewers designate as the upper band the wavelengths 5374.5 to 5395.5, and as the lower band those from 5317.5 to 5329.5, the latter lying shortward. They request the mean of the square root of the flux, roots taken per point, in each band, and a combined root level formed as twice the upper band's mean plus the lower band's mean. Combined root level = 10.37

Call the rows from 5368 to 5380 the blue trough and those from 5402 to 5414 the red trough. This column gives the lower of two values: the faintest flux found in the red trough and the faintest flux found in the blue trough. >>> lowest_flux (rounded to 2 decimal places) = 11.03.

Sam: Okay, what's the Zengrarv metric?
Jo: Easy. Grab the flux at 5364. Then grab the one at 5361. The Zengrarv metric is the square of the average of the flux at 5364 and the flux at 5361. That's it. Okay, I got 131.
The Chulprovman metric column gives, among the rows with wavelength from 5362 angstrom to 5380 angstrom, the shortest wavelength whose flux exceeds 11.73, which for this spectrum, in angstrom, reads 5373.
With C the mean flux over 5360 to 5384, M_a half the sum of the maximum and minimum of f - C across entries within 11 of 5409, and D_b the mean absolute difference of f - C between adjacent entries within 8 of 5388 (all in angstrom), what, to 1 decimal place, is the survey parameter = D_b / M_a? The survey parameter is 2.3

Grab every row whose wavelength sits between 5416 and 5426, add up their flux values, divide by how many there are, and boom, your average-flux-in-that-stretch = 11.6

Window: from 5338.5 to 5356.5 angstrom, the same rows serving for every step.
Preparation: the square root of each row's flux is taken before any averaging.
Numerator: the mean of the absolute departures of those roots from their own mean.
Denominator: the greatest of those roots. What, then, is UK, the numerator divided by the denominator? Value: 0.0076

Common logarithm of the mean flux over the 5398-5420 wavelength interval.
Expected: 1.08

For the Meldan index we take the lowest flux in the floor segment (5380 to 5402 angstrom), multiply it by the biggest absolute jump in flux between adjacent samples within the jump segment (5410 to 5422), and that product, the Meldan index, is 10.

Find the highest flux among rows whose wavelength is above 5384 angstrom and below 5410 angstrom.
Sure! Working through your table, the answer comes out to 13.7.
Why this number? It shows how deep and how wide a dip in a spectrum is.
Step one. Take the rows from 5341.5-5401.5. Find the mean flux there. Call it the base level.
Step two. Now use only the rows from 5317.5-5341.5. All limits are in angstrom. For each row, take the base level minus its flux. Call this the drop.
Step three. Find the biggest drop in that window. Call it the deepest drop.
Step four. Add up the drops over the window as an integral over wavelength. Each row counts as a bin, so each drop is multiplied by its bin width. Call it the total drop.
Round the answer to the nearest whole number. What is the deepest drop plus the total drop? -10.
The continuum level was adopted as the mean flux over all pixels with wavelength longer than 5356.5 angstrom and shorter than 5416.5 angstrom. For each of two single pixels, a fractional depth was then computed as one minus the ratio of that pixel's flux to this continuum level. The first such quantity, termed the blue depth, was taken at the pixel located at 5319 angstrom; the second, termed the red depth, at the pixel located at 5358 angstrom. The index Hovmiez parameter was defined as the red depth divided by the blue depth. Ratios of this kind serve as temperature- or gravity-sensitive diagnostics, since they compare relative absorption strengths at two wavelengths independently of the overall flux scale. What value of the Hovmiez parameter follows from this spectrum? 0.52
